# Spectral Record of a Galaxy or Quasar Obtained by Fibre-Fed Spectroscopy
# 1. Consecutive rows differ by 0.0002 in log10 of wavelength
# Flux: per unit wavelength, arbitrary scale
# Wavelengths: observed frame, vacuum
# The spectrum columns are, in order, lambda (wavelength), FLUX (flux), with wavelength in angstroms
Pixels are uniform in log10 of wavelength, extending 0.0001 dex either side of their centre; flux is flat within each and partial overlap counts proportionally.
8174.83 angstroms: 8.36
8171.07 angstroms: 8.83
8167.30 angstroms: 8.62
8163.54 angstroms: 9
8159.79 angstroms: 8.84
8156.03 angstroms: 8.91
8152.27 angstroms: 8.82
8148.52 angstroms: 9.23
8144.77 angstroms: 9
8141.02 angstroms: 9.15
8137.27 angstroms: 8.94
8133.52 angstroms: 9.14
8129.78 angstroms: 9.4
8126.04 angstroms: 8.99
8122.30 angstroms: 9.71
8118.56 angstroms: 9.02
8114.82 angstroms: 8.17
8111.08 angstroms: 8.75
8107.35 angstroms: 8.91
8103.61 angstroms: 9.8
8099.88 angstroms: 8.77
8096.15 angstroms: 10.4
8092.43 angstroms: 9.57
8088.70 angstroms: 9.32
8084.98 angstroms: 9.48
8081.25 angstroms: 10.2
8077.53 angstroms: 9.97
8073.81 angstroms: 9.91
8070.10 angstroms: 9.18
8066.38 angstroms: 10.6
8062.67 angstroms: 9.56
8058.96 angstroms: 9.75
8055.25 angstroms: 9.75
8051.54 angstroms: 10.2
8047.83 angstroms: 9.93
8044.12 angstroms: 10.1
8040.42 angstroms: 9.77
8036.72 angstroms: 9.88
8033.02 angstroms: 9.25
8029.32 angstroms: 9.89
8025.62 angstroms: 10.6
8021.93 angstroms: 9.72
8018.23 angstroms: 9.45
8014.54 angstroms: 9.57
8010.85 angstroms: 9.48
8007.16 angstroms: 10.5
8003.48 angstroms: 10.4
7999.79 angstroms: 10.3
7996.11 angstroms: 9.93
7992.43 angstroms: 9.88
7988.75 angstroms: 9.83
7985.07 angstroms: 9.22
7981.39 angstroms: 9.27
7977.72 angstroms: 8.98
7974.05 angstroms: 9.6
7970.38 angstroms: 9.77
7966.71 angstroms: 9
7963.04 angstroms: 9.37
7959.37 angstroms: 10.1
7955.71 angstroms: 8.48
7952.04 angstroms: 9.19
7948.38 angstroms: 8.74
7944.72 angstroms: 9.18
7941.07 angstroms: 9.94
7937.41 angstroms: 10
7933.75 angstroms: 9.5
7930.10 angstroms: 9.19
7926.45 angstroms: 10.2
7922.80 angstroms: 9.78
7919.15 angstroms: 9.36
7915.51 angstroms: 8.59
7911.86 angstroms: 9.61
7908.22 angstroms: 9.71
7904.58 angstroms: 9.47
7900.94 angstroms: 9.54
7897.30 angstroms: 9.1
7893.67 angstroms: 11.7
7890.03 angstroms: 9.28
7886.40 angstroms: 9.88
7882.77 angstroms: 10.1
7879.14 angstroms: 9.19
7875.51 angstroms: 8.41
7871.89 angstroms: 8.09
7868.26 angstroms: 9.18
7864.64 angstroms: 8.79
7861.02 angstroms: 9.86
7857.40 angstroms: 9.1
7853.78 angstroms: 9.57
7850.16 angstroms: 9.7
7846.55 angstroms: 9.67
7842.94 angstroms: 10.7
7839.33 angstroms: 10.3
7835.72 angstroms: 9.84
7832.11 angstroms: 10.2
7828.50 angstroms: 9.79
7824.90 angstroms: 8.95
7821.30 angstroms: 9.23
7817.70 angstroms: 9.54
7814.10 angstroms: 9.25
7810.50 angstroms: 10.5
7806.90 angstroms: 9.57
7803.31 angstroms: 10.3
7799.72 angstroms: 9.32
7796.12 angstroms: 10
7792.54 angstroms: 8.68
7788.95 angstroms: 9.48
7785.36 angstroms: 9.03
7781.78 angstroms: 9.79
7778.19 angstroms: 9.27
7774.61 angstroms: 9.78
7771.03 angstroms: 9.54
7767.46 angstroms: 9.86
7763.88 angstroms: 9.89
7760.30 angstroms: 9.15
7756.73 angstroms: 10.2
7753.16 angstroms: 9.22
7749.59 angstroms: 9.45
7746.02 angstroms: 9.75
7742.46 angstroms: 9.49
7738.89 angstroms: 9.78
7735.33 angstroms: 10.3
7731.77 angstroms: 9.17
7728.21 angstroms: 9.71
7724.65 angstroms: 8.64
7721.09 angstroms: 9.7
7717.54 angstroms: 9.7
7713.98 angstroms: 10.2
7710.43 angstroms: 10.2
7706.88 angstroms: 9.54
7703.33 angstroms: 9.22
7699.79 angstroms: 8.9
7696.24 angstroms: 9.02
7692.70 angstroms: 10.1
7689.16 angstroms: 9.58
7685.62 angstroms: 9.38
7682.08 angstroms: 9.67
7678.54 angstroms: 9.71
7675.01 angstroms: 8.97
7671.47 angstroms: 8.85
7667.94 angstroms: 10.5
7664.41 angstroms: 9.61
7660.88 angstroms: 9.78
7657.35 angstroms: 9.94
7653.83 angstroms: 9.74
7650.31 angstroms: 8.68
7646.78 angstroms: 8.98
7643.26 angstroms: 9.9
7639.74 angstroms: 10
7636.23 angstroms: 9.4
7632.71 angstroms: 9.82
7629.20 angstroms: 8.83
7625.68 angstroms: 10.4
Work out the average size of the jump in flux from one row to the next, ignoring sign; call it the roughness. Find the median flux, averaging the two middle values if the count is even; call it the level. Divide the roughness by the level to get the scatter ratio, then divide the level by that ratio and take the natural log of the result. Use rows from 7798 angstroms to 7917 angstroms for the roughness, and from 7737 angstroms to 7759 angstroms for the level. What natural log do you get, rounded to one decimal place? 4.9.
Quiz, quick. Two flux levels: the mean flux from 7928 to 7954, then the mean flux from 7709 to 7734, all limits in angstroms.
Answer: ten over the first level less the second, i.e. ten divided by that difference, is -44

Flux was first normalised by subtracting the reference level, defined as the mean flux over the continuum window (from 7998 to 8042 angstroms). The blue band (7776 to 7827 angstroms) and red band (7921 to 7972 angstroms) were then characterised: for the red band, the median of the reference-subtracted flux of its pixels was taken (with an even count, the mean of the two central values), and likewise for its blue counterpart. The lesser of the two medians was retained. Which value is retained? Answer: -0.5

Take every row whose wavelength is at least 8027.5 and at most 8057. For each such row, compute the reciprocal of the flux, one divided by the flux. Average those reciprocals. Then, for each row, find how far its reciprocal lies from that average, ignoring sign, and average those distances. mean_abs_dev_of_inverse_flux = 0.0020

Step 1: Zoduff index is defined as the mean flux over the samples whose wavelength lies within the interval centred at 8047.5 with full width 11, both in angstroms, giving 10.1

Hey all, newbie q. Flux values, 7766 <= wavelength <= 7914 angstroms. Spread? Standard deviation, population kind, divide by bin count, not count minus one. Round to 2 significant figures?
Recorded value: 0.62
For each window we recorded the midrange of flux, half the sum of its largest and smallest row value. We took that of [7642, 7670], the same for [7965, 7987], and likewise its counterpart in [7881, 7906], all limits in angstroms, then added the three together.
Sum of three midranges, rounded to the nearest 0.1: 29.4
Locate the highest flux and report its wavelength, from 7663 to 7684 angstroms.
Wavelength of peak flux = 7667.94 angstroms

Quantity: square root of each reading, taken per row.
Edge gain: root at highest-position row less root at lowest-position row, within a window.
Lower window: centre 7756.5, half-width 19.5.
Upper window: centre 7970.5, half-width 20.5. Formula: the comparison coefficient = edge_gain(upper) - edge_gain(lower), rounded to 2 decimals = 0.10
